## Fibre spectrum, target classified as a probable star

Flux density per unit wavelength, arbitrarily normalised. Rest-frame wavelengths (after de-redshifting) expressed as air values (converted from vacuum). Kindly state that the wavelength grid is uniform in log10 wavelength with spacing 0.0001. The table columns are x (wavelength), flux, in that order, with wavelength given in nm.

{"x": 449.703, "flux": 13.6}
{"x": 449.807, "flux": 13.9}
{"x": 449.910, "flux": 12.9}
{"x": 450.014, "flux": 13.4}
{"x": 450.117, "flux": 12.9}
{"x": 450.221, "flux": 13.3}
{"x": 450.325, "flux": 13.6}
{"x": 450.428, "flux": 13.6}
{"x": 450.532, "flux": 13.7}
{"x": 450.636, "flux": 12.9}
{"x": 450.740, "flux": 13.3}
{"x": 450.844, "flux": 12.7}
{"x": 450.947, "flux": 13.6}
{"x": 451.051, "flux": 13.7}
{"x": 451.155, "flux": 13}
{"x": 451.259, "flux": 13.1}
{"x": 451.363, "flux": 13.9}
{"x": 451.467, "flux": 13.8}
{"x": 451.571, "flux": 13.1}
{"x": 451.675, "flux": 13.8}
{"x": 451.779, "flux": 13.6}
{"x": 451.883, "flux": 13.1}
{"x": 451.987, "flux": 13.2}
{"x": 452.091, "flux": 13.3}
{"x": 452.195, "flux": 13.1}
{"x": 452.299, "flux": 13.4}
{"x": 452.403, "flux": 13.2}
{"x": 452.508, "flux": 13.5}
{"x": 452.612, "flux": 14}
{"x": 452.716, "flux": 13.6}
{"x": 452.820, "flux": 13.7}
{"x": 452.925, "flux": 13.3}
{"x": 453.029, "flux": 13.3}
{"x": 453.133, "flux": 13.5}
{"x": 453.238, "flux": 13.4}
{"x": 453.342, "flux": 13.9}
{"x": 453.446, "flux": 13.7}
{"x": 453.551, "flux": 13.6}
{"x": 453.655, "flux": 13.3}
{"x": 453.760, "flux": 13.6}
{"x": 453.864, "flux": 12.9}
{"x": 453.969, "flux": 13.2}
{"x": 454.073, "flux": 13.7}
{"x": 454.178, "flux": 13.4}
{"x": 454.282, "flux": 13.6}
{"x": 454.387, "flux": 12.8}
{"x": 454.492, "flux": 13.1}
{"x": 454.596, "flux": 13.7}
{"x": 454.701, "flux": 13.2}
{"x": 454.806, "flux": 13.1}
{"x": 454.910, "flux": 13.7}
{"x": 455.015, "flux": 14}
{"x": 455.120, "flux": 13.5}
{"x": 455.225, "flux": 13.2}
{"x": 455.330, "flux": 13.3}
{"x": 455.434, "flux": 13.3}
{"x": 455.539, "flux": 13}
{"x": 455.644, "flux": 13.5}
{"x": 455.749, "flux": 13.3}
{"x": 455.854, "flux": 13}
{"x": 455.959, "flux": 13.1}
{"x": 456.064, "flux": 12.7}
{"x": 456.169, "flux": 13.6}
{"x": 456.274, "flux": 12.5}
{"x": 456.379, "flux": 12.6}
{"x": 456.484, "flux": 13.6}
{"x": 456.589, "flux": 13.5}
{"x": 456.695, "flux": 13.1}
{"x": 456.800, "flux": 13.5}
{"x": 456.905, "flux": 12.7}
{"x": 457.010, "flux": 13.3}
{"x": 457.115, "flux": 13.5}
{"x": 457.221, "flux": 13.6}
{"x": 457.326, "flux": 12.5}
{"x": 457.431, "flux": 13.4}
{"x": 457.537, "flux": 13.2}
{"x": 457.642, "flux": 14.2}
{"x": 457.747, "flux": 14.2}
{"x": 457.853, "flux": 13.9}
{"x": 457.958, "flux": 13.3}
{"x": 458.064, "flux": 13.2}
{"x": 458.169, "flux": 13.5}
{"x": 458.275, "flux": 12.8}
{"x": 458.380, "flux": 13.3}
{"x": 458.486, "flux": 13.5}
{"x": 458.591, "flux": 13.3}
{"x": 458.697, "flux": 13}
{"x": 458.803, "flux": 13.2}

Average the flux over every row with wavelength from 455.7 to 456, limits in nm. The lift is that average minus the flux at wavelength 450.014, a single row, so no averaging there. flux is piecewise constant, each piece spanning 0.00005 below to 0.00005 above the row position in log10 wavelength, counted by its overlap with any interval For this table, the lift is -0.27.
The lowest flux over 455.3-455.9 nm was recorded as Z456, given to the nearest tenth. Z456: 13.0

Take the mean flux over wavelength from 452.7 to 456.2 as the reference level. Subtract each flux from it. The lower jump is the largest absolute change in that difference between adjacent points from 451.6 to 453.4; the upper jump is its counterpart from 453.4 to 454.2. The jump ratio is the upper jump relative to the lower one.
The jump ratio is 1.40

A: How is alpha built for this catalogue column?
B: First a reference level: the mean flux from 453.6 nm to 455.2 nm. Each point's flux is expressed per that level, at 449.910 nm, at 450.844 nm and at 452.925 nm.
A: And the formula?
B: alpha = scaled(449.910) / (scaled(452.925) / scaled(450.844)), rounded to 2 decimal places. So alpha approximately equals 0.92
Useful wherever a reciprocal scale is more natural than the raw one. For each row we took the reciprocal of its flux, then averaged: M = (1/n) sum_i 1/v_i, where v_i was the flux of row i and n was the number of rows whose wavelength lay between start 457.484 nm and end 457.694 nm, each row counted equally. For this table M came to 0.0731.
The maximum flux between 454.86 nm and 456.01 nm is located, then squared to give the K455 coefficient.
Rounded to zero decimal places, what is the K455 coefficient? 196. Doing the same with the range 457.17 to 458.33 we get 202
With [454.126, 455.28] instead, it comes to 196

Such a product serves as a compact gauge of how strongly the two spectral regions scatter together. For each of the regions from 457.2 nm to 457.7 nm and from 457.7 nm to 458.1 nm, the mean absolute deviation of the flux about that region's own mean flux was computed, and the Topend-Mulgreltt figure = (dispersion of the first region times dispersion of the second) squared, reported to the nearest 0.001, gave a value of 0.029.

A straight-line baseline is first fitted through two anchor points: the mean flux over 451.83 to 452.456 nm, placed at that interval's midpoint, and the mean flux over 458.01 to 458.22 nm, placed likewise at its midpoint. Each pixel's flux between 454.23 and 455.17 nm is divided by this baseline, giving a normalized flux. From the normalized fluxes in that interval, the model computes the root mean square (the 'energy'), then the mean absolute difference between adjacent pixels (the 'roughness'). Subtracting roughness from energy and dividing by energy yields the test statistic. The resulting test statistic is 0.966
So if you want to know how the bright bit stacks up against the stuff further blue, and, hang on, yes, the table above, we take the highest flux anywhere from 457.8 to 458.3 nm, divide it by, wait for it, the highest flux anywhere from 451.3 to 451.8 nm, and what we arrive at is 1.000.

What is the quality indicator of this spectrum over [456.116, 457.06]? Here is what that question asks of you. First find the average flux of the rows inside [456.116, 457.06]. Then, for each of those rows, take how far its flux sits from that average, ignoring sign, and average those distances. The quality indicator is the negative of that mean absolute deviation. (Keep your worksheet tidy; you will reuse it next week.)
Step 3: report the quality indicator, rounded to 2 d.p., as -0.38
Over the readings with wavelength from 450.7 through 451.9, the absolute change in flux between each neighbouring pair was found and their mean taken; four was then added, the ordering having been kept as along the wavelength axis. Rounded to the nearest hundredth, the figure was 4.49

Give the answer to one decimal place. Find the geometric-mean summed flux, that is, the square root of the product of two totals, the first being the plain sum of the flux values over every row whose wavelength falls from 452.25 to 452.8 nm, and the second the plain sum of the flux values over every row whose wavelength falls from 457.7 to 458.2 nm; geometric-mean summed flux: 67.9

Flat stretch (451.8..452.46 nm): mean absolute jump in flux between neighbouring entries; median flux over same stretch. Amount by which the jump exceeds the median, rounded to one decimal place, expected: -13.0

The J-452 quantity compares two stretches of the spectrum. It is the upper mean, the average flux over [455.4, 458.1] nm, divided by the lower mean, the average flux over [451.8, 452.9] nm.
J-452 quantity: 0.990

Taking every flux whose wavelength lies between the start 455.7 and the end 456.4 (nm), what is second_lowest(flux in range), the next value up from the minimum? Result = 12.6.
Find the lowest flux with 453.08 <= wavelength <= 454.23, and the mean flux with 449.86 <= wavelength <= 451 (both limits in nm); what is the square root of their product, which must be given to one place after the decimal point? 13.1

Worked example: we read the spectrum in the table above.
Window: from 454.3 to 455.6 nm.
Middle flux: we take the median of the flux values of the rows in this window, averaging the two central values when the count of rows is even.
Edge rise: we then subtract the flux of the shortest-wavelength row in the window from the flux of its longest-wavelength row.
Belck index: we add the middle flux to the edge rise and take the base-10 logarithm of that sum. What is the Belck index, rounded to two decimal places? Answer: 1.13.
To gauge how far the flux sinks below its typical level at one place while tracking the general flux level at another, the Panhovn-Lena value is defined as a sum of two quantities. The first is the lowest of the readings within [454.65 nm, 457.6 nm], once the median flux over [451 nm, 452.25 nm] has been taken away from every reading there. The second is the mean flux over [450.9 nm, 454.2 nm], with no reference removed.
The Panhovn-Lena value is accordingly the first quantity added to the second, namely 12.70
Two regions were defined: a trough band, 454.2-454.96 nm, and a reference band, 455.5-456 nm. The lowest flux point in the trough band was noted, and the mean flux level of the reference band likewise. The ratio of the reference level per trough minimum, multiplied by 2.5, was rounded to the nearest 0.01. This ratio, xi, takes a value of 2.57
